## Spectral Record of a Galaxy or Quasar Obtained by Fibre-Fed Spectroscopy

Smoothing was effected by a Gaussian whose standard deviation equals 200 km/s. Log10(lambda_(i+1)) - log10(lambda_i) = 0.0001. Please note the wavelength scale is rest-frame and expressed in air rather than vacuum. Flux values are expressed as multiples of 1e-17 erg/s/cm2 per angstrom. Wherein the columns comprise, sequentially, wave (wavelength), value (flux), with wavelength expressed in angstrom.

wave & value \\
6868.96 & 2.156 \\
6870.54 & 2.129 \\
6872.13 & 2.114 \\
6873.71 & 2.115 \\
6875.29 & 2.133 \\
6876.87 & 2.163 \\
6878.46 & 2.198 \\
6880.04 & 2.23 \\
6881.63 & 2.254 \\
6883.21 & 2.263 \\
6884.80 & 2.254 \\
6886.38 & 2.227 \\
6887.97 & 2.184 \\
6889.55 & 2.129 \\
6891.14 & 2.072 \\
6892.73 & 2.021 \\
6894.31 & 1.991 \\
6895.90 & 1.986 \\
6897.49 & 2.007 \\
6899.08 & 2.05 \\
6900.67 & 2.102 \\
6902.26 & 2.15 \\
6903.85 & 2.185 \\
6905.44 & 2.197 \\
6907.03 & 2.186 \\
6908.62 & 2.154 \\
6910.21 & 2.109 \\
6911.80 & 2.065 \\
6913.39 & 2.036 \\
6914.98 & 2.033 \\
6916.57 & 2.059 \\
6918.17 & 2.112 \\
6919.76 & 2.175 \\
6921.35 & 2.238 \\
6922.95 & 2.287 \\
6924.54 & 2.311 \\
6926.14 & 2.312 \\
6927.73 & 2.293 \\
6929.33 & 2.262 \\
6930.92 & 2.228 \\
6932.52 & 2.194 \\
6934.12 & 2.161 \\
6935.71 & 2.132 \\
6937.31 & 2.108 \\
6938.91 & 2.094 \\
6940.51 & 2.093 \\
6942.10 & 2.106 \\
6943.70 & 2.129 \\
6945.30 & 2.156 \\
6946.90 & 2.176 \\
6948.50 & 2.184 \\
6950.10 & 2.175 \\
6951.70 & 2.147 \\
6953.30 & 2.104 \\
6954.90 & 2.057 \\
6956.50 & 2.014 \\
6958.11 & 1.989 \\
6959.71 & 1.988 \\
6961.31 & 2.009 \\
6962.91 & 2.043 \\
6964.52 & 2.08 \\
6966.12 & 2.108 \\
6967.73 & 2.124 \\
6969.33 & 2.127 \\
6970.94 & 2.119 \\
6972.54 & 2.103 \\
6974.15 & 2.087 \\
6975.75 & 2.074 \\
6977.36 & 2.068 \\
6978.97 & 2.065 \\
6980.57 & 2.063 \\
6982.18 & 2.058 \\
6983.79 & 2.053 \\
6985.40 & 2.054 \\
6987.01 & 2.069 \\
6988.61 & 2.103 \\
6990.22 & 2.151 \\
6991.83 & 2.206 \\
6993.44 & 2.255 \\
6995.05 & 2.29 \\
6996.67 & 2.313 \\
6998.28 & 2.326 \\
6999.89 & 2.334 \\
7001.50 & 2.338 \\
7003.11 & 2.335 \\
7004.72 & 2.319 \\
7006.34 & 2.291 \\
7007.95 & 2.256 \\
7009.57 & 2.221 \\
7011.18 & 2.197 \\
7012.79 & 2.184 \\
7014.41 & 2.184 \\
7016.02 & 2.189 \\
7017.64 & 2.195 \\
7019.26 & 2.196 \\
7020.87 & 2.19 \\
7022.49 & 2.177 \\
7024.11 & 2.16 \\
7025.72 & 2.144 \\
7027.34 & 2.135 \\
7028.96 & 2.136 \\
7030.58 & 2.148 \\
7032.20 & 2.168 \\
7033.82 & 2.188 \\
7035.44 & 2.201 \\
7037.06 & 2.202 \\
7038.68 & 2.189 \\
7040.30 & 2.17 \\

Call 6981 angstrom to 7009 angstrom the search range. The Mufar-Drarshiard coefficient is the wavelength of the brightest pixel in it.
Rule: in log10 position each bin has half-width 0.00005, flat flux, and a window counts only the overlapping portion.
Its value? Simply 7001.50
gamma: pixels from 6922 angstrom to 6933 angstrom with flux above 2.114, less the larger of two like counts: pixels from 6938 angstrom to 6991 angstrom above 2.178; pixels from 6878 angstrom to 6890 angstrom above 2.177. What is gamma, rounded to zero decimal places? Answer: 0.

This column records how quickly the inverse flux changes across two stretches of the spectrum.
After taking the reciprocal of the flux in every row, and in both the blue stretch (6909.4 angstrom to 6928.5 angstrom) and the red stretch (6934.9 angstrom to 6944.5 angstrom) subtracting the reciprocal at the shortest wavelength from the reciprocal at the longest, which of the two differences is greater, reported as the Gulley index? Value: 0.00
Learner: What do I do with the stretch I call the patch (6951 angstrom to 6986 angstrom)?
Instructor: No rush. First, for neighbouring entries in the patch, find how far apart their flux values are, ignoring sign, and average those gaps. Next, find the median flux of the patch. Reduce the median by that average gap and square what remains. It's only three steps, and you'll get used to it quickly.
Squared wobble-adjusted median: 4.2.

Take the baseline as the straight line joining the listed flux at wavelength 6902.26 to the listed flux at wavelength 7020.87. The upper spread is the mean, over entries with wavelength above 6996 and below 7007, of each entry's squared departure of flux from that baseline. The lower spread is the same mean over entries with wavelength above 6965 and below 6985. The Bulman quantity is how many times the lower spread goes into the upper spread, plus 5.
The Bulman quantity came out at 7.3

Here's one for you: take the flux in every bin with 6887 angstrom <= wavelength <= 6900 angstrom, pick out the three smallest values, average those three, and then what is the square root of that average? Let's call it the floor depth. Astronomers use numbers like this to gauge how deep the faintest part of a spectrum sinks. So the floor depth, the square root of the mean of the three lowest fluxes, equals 1.41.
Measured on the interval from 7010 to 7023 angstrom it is 1.48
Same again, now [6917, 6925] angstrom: 1.47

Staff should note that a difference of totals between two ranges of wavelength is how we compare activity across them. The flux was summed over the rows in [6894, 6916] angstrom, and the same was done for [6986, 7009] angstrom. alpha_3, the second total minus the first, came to 2.3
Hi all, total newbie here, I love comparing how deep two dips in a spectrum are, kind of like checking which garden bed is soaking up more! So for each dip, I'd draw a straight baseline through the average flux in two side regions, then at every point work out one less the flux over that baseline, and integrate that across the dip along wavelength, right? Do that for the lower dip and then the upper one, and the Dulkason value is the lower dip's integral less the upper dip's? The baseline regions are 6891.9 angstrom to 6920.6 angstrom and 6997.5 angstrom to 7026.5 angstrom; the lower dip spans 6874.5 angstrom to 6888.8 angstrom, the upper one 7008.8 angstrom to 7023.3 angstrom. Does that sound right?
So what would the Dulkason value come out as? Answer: -1.4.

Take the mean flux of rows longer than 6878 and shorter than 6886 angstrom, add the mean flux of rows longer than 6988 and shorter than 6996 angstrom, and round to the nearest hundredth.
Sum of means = 4.44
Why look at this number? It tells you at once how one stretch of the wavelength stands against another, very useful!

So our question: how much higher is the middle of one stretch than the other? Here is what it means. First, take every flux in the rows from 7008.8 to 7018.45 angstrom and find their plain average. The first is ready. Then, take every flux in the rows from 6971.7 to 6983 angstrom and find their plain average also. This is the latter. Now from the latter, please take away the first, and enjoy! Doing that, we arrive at -0.121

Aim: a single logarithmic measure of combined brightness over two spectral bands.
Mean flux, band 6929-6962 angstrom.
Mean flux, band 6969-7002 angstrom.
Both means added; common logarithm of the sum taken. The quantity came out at 0.631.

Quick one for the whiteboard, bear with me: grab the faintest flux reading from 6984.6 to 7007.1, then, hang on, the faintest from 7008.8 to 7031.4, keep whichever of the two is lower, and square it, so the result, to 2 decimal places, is 4.22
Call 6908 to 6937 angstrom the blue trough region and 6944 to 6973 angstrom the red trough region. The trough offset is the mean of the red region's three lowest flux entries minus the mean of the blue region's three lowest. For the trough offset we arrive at -0.047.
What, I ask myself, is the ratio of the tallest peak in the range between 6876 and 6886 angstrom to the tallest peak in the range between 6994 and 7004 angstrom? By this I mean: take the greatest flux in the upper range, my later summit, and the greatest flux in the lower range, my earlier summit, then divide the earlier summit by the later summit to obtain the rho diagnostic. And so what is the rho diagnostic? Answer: 0.97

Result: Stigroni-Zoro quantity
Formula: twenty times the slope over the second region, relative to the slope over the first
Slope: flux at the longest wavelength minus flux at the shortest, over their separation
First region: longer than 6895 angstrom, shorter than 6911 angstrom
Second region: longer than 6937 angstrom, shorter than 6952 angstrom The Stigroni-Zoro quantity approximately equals 6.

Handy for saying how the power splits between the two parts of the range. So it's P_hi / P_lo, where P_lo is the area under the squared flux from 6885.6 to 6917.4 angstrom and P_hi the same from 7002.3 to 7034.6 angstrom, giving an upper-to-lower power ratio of 1.12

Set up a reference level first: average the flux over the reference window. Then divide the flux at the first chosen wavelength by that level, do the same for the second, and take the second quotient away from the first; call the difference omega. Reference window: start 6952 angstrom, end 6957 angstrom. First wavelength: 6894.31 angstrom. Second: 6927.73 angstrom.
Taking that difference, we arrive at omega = -0.15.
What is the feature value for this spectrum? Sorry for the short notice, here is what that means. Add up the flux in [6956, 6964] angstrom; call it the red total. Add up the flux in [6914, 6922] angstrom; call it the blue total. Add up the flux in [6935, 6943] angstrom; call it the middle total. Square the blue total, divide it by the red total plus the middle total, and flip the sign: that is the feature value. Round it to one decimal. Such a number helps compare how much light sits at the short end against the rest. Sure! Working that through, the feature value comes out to -5.5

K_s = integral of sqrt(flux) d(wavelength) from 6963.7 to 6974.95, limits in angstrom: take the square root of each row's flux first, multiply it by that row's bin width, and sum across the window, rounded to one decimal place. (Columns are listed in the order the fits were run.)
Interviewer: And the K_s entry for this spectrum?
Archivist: 16.3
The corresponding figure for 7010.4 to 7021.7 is 16.7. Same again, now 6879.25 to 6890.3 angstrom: 16.5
